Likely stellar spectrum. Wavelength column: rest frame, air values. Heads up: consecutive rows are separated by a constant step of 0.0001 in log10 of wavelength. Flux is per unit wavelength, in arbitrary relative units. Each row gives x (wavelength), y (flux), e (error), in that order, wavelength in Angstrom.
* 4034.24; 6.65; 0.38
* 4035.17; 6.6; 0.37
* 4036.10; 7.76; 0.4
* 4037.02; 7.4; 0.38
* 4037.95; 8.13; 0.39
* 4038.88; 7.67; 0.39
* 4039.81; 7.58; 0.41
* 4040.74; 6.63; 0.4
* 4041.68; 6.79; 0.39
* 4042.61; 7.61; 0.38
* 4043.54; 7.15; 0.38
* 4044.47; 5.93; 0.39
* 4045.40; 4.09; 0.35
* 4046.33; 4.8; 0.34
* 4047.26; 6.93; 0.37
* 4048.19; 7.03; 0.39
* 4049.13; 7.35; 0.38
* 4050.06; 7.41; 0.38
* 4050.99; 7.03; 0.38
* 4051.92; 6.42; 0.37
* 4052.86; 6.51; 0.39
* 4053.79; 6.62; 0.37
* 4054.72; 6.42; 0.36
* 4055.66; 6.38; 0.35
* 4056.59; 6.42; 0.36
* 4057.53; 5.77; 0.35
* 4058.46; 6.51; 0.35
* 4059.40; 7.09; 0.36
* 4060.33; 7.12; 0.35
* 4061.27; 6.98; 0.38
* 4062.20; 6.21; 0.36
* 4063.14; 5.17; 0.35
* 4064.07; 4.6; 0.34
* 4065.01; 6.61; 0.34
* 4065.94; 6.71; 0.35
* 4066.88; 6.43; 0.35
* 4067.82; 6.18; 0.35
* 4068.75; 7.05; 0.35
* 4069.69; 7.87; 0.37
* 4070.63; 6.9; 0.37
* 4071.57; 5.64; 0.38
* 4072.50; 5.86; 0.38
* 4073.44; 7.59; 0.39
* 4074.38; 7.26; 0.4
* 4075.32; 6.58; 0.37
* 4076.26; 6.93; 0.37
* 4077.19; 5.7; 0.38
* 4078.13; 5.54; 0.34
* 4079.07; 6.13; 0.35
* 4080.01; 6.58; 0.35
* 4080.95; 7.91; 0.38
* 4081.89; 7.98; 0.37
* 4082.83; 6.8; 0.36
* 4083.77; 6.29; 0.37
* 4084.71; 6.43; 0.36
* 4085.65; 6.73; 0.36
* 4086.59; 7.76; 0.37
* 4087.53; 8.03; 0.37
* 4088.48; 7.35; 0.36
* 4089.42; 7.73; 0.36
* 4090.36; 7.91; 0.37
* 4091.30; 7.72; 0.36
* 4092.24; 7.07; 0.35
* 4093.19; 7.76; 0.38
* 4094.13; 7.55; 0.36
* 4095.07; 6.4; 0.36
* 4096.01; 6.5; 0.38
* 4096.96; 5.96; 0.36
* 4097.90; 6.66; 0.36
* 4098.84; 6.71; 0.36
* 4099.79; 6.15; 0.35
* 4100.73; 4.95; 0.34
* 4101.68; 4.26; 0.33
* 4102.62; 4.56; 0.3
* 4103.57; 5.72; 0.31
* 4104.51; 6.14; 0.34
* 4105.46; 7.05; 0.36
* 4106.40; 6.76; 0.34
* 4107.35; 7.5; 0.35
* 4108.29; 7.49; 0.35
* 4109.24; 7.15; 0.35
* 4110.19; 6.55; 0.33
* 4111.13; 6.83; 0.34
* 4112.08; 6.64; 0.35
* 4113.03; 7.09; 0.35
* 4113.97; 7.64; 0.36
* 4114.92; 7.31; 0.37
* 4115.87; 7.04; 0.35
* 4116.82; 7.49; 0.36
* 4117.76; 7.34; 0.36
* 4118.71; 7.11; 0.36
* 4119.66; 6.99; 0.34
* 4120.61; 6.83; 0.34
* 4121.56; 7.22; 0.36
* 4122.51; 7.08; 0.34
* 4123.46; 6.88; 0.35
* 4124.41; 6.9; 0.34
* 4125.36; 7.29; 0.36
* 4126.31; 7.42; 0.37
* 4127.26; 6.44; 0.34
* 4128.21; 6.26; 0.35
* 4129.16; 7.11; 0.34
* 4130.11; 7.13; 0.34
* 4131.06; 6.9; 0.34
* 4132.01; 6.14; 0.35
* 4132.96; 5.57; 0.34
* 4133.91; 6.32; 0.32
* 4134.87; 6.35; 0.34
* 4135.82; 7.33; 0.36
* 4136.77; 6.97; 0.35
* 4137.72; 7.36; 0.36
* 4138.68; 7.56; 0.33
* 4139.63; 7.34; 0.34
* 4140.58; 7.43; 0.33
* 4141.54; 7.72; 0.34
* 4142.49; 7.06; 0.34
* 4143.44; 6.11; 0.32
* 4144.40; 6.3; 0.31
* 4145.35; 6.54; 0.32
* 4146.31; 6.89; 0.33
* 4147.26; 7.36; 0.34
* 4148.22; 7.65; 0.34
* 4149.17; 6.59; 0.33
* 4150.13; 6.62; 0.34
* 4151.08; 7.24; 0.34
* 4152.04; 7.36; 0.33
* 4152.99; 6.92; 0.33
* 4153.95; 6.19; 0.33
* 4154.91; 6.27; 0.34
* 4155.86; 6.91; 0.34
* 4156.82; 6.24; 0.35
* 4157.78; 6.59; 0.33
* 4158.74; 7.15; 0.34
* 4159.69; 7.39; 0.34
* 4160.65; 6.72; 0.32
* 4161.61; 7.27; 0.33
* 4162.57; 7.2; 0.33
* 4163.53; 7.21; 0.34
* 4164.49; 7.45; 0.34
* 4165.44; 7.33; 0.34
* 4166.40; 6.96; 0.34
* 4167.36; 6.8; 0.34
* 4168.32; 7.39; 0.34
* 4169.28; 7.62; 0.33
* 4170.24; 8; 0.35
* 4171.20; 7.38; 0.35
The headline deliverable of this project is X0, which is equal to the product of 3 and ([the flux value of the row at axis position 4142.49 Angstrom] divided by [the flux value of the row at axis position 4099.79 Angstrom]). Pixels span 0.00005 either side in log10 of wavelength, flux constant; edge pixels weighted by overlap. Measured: 3.44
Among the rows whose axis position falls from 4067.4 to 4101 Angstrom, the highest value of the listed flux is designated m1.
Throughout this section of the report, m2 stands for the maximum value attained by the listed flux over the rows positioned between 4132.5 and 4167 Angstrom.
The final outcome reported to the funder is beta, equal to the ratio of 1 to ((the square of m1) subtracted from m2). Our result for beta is -0.018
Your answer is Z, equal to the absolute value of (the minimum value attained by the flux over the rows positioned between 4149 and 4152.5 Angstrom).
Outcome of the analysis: 6.6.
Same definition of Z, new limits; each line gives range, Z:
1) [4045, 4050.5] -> 4.1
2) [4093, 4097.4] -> 6.0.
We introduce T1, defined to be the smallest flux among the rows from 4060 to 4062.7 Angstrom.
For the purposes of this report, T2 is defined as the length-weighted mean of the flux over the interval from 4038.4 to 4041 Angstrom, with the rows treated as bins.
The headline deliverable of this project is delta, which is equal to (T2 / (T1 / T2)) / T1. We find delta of 1.4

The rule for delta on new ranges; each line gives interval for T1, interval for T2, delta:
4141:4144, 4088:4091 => 1.6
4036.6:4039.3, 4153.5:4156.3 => 0.8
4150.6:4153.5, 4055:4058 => 0.8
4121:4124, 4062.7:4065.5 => 0.6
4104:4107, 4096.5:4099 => 1.1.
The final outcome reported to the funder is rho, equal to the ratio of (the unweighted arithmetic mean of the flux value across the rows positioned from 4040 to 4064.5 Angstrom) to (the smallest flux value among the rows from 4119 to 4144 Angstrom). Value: 1.15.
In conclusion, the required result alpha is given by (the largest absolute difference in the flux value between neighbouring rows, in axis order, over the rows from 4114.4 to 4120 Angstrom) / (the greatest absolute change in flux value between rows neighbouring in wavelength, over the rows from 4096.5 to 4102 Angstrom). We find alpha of 0.4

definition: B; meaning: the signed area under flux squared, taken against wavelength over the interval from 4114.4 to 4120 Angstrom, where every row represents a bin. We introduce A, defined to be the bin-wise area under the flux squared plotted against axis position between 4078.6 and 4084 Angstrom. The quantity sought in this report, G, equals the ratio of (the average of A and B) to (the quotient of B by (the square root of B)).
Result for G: 16.3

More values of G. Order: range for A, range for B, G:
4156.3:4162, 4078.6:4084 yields 16.5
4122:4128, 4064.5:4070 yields 17.1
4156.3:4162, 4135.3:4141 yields 16.5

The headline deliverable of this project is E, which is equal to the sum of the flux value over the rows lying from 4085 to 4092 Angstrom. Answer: 53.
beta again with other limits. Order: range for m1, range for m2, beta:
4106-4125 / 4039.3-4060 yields -0.020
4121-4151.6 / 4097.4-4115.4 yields -0.019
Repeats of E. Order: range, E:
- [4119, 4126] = 49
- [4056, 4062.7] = 46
